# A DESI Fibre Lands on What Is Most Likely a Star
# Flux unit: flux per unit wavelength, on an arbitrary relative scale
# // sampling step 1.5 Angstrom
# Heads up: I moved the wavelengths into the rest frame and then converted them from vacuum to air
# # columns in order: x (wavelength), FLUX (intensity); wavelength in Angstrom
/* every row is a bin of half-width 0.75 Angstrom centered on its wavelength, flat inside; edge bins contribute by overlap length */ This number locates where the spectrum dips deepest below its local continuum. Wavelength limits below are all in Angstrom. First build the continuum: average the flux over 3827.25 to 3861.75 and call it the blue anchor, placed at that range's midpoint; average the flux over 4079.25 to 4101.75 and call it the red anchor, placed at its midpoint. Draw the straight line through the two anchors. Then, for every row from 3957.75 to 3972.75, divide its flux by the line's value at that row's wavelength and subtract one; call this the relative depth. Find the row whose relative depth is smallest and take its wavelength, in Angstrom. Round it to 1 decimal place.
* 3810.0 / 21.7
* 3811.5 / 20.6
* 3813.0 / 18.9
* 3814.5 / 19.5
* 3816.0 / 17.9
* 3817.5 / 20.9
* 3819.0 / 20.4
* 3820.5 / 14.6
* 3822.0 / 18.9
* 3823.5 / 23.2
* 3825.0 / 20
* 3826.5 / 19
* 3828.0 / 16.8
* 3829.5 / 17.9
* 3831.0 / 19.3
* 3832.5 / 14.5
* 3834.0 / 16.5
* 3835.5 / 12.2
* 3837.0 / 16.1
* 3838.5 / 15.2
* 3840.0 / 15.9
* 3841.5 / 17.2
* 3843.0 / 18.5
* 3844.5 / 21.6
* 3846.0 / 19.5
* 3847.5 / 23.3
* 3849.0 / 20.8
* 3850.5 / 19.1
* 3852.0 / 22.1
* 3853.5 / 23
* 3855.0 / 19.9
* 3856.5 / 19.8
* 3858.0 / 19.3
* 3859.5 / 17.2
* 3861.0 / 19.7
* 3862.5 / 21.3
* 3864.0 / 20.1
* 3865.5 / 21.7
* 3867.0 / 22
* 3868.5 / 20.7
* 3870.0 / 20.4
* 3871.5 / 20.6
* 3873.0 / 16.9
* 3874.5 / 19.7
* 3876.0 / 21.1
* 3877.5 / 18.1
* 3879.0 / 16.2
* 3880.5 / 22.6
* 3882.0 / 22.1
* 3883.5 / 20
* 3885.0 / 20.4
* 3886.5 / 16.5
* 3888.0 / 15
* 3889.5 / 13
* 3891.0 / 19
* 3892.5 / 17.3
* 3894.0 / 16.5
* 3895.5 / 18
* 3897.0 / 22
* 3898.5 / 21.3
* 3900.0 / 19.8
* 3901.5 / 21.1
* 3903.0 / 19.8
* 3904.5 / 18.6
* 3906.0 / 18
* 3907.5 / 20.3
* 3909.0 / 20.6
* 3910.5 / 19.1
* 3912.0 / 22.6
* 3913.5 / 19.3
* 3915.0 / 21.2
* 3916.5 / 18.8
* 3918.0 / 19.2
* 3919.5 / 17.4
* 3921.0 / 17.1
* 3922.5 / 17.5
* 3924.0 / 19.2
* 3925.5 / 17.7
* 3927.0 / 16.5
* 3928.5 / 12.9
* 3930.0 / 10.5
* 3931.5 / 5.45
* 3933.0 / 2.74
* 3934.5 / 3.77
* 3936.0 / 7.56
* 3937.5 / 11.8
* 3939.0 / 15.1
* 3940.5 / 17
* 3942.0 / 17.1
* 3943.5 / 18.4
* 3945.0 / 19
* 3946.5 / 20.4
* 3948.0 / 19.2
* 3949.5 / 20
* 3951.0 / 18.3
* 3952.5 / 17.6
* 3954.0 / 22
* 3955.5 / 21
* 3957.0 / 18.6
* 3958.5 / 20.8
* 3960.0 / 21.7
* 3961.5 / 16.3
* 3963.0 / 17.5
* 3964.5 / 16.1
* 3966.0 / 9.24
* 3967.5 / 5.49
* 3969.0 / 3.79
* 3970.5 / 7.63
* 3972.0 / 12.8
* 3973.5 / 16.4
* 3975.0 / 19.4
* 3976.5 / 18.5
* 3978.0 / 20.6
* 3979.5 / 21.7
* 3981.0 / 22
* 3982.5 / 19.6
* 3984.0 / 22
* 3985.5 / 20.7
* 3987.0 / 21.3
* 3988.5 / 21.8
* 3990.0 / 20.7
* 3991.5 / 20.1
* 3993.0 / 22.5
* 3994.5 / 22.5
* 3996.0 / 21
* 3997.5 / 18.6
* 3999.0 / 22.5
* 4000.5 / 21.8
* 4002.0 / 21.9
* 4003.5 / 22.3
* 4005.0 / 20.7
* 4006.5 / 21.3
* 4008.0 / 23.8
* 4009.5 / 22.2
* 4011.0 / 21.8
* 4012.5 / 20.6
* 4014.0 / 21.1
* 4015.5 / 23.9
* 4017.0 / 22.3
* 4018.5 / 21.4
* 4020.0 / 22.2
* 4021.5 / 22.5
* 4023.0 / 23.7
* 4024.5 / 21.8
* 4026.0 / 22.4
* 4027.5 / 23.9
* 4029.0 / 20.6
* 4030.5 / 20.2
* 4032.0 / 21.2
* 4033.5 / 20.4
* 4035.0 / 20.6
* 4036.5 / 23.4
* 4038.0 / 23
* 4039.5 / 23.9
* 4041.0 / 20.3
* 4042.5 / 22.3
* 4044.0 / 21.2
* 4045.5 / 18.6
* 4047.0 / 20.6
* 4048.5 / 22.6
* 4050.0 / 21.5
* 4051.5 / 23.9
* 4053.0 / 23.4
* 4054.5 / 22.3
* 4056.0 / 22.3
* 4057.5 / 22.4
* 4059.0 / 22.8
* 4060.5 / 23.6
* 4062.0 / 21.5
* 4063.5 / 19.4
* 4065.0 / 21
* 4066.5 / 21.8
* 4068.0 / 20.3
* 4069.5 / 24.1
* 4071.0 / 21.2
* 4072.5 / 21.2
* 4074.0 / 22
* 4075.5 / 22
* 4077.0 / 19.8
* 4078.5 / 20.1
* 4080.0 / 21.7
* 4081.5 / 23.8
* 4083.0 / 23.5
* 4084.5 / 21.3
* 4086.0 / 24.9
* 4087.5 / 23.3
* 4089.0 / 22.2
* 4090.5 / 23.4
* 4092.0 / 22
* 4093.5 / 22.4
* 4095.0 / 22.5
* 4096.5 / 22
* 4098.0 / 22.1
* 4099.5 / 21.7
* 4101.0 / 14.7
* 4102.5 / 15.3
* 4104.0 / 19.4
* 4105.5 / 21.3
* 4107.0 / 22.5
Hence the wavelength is 3969.0 Angstrom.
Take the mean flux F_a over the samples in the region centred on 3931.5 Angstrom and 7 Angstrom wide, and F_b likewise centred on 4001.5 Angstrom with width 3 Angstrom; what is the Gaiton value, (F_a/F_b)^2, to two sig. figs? 0.10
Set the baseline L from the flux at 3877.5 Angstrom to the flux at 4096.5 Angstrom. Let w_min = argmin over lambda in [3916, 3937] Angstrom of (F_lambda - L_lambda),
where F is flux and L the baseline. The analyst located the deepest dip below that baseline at 3933.0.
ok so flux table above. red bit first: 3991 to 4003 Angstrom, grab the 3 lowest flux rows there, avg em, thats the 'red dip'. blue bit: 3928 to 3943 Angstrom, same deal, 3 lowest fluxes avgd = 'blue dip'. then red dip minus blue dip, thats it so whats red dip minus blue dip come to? 16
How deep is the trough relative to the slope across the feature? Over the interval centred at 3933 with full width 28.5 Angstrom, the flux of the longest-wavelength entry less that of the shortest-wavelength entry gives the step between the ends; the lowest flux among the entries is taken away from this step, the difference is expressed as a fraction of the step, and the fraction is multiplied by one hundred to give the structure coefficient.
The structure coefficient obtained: 9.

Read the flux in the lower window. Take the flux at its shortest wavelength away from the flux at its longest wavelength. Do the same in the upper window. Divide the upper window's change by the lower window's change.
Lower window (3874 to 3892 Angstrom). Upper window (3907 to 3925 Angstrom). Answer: 1.6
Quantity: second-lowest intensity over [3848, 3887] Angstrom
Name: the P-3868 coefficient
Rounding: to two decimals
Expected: 16.50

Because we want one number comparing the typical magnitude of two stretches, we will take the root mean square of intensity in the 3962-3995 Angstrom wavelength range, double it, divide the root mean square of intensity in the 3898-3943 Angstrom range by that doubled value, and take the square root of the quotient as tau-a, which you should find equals 0.68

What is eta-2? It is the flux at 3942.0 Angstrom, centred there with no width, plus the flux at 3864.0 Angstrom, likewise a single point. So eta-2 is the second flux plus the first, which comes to 37.2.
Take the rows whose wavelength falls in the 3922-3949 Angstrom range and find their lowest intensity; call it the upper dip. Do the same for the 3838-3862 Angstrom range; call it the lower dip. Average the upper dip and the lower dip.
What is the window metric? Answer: 9.0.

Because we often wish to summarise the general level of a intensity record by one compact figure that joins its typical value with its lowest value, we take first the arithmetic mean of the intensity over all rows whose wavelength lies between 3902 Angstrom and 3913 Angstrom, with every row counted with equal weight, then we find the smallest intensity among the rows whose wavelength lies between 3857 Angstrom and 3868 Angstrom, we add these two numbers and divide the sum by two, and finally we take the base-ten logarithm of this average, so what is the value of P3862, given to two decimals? 1.27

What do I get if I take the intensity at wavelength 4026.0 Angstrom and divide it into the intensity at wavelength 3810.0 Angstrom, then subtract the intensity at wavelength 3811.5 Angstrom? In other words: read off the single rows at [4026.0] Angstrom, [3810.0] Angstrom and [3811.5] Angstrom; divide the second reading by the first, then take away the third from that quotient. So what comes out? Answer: -20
